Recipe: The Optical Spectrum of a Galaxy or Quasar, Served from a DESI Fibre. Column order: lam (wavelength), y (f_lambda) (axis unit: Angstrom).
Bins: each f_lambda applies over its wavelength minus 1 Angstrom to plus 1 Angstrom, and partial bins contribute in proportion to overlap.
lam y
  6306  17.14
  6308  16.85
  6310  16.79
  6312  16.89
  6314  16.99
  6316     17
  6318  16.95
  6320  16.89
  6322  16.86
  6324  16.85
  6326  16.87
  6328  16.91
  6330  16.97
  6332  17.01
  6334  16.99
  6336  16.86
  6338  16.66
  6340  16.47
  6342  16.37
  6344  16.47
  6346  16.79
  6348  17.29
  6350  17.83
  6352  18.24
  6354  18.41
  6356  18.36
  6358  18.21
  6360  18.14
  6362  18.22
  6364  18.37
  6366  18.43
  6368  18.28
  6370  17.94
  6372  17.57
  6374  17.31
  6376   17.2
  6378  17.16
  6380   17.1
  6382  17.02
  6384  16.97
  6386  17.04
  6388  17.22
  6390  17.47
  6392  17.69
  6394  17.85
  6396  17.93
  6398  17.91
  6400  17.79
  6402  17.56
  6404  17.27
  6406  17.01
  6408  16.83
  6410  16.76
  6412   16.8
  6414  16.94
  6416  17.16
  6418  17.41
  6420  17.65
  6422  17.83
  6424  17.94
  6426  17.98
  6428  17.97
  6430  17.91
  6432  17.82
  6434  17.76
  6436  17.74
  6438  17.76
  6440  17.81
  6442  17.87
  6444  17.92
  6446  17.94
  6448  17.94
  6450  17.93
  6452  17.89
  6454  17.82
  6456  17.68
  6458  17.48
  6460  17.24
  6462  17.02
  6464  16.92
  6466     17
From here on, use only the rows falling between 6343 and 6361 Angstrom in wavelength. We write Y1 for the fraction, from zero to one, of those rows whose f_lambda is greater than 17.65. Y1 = 0.67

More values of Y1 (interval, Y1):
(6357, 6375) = 0.78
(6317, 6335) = 0.00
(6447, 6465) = 0.56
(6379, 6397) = 0.33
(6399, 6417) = 0.11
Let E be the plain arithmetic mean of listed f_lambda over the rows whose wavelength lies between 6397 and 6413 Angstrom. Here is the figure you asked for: 17.2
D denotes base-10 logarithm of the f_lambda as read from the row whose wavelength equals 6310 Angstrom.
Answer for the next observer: 1.23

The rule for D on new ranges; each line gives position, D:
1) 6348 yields 1.24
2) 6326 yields 1.23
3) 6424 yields 1.25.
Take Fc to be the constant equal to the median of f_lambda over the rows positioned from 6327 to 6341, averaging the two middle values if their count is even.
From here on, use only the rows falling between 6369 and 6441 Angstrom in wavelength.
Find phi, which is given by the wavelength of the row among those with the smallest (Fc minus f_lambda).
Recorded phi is 6426 Angstrom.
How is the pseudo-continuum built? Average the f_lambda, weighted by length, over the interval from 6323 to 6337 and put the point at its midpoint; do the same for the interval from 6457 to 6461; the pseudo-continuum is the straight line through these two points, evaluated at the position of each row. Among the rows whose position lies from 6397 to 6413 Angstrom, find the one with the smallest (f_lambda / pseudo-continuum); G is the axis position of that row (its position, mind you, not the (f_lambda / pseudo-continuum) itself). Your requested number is 6410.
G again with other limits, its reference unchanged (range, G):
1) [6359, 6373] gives 6372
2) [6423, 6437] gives 6436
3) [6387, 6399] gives 6388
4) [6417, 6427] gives 6418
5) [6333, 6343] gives 6342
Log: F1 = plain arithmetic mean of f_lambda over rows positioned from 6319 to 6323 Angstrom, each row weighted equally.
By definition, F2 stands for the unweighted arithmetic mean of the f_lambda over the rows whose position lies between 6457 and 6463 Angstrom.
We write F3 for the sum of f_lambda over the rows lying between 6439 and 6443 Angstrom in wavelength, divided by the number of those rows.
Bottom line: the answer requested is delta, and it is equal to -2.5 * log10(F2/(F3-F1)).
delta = -3.1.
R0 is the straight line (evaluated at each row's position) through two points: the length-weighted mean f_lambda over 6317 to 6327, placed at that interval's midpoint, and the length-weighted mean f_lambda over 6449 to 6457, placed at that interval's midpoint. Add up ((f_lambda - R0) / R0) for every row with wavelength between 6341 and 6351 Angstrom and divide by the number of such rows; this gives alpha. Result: -0.006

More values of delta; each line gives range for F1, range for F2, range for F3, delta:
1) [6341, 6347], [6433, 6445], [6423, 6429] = -2.7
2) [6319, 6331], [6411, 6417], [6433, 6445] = -3.2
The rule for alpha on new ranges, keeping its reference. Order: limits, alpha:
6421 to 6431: 0.016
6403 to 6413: -0.033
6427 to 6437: 0.009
